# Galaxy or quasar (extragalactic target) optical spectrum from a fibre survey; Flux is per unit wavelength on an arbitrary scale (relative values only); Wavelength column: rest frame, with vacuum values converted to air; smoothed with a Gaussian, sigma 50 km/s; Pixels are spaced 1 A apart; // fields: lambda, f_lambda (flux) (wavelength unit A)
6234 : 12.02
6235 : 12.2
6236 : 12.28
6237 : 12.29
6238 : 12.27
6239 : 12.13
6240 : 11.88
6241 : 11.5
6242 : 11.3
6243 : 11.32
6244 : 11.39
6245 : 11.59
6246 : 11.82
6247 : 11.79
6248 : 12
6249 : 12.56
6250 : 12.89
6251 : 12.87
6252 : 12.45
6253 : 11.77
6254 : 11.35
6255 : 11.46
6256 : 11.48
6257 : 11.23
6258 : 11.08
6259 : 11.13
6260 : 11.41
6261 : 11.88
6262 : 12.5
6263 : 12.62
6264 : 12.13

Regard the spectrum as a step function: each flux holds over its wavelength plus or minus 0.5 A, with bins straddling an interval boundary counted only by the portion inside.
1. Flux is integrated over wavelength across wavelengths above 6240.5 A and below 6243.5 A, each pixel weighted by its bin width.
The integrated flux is 34.1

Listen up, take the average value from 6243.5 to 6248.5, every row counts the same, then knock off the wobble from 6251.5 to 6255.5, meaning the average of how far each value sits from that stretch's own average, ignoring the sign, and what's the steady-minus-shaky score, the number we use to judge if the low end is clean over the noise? 11.4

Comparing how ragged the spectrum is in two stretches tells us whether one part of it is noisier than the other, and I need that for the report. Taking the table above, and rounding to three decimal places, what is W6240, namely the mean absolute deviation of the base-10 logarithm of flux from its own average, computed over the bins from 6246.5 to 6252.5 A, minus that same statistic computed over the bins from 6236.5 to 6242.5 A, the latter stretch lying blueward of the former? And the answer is 0.000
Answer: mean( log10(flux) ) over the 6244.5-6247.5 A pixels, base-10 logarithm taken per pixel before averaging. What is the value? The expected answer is 1.069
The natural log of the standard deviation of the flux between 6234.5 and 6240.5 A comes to -1.9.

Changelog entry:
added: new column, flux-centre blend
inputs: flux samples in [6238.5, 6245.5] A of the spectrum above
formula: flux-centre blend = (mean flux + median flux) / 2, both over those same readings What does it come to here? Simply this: 11.5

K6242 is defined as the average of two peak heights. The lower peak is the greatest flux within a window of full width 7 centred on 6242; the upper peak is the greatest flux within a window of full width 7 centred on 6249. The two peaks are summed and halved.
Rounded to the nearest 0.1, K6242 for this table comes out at 12.5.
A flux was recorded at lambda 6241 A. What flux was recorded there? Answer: 11.5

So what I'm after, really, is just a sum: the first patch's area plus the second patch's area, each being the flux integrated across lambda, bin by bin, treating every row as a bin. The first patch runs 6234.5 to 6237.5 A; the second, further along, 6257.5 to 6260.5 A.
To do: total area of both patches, 70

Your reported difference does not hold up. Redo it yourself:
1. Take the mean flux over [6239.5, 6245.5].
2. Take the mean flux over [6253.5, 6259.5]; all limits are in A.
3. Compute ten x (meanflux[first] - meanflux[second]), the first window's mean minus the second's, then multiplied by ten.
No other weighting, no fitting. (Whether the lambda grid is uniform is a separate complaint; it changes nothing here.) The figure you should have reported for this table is 2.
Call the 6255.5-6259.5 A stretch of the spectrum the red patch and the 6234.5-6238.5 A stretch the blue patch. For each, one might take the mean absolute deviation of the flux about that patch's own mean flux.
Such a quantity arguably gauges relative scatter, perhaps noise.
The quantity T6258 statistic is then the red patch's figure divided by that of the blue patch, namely 4.2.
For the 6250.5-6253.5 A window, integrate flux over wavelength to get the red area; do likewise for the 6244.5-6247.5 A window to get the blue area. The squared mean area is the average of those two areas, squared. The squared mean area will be 1306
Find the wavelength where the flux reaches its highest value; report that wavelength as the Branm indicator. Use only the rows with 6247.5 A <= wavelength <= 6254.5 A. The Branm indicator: 6250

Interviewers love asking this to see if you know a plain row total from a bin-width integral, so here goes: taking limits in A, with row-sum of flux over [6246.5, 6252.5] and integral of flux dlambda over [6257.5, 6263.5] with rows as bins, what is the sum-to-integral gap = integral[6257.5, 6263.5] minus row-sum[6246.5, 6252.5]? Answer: -3.9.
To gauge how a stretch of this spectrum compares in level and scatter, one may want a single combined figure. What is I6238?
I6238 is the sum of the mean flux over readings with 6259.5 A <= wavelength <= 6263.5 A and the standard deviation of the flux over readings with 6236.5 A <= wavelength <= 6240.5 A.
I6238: 12.3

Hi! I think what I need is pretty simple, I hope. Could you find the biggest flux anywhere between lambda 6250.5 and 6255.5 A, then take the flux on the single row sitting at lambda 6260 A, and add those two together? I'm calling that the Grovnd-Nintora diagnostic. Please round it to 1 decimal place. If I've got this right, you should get 24.3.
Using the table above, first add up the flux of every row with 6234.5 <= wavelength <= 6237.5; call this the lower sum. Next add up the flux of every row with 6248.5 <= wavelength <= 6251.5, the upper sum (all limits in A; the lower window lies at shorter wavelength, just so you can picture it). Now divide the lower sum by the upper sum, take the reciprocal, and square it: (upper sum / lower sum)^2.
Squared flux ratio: 1.09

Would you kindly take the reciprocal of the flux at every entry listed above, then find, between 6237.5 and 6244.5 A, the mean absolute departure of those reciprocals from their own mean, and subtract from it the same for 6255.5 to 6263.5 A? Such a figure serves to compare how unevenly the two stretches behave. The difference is -0.0010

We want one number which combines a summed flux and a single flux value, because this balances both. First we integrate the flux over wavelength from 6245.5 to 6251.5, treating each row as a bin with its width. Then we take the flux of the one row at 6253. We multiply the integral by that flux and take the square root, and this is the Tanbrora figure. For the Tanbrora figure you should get 29.5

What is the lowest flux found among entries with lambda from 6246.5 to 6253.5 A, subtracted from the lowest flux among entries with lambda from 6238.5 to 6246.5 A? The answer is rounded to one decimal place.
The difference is -0.5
